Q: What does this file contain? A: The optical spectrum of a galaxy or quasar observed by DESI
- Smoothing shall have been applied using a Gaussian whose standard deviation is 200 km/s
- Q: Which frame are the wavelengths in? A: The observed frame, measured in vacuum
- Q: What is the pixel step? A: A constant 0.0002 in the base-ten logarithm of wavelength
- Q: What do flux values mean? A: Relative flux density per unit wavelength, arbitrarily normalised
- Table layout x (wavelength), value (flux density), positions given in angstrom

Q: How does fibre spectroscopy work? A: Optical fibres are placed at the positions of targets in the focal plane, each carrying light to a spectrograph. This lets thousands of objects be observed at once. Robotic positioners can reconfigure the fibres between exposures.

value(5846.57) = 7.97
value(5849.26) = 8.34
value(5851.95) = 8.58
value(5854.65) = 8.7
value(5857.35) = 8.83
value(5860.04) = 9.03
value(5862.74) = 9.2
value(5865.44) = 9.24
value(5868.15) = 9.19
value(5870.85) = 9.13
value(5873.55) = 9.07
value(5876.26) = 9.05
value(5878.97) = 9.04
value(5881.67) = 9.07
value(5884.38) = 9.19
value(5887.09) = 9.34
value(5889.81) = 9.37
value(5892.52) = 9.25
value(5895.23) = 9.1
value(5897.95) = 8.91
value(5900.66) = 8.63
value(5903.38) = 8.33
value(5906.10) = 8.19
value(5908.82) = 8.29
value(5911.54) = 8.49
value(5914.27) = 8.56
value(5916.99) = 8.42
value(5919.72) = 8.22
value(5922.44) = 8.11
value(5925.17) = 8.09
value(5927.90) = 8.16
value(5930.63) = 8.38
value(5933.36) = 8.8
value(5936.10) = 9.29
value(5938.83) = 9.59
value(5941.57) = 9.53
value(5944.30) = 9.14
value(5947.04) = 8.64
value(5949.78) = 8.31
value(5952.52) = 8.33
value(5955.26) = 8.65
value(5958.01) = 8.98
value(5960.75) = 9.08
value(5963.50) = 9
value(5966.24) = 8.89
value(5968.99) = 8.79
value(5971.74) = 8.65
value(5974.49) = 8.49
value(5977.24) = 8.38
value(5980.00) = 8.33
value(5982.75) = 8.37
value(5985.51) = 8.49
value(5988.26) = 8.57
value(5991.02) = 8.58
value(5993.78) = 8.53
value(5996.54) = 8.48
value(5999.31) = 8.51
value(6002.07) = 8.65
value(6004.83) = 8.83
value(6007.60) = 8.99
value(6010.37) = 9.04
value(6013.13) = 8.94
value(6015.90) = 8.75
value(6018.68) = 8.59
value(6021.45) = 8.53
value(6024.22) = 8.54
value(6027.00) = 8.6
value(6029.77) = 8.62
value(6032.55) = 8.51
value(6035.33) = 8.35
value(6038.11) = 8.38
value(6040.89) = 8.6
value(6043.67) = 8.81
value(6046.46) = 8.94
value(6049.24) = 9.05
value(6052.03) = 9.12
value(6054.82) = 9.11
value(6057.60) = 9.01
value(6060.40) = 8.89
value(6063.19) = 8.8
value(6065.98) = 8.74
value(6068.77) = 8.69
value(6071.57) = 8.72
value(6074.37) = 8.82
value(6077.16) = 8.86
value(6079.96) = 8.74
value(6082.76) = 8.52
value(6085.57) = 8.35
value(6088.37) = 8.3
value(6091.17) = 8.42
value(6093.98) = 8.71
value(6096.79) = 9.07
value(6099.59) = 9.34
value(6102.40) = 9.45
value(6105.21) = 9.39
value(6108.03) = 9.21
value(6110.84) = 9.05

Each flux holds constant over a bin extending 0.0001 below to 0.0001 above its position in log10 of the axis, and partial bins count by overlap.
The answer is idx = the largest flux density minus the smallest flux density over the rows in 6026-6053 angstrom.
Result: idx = 0.77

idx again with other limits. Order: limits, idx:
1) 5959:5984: 0.75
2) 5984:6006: 0.35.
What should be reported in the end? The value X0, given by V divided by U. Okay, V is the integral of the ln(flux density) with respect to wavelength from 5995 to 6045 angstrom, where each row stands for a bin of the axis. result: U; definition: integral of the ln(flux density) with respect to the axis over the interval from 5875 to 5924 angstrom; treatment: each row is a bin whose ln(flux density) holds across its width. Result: 1.02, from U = 106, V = 108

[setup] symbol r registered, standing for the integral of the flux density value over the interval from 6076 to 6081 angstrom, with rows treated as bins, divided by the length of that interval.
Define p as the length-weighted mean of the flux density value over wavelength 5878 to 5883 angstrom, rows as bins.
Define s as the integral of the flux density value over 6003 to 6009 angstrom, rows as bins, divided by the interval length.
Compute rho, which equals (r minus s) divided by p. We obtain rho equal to -0.01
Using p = 9.1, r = 8.80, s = 8.9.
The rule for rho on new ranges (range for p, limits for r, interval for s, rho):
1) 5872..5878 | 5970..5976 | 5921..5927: 0.05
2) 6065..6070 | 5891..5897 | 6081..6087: 0.08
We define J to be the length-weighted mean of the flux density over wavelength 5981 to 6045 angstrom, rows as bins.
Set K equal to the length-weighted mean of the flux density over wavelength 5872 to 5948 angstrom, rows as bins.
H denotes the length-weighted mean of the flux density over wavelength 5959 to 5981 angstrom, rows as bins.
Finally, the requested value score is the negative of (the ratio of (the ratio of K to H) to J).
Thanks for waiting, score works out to -0.117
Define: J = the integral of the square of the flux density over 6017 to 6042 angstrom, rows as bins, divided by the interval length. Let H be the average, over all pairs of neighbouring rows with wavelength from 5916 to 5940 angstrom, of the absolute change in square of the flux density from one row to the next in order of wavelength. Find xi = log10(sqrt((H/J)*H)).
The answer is -0.33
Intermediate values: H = 4.0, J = 72.7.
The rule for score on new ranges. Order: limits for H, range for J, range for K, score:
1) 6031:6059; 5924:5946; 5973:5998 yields -0.109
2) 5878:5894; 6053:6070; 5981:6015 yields -0.106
